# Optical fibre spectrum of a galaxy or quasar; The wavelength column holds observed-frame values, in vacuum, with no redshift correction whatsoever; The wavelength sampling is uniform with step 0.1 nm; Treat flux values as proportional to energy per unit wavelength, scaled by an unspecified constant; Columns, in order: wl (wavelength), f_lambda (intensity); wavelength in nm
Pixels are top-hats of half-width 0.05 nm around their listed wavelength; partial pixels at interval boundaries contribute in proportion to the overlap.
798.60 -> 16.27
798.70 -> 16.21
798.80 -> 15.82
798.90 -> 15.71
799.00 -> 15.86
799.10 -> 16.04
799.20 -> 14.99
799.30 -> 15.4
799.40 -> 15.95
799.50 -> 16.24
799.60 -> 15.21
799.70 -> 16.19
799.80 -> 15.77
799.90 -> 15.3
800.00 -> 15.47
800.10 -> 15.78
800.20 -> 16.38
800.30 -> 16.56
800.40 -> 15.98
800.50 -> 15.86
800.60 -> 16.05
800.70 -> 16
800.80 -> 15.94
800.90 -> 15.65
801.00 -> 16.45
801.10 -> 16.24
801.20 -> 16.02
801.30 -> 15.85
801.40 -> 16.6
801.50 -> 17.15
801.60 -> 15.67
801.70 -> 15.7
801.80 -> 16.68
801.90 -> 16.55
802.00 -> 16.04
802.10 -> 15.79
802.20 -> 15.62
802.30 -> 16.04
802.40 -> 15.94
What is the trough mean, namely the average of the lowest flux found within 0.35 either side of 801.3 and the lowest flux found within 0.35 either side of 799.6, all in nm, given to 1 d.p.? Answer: 15.4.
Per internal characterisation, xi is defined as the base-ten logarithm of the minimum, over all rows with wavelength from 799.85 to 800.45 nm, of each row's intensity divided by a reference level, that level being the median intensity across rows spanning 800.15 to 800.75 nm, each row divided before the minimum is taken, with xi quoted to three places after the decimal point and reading -0.020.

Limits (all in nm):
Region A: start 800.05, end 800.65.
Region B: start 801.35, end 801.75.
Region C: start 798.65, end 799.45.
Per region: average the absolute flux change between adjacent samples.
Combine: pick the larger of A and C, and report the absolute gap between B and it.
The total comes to 0.28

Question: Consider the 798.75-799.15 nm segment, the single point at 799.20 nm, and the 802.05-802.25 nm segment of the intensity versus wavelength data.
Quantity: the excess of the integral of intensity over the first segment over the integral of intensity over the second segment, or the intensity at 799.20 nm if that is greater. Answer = 15.0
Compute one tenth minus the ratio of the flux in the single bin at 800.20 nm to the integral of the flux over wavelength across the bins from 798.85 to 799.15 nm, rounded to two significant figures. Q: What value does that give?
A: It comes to -3.3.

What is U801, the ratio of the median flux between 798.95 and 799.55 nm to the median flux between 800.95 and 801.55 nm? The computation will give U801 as 0.97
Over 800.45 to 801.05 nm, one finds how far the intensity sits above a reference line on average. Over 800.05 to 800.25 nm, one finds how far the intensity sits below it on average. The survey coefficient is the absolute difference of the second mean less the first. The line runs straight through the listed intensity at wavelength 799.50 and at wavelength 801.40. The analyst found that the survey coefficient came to 0.77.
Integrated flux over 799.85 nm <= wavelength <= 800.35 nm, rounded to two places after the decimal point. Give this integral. 7.95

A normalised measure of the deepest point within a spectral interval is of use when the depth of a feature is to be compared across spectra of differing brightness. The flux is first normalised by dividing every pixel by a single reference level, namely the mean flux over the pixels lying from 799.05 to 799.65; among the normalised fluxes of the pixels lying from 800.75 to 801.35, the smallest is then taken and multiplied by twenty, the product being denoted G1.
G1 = 20.0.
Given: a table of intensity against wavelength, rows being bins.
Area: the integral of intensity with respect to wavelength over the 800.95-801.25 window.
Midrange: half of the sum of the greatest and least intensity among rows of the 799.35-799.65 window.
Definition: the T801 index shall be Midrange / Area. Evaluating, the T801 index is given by 3.23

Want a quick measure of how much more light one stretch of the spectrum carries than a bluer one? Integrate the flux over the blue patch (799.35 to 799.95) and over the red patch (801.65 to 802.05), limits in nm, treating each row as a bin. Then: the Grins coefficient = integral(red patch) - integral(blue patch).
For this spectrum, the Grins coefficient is -3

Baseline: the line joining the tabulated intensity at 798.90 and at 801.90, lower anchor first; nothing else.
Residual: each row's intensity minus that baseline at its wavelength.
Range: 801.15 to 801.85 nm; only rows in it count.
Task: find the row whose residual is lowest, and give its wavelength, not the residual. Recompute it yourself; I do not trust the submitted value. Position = 801.60 nm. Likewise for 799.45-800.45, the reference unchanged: 799.60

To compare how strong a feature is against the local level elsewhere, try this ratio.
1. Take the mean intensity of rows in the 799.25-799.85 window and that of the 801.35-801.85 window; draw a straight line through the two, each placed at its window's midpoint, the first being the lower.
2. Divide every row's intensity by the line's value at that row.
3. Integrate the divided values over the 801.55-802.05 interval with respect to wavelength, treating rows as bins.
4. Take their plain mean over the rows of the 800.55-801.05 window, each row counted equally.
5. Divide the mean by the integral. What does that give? 2.02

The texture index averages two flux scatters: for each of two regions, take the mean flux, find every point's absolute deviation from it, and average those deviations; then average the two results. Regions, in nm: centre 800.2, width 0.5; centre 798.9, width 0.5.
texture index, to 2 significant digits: 0.25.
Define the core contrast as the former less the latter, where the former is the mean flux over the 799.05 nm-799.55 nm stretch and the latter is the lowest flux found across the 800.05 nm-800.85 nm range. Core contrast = -0.1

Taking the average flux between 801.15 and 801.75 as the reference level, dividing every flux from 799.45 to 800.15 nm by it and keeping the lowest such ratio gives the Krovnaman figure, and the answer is 0.94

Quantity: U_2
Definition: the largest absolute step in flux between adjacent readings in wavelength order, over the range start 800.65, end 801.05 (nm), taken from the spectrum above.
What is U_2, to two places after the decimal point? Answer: 0.80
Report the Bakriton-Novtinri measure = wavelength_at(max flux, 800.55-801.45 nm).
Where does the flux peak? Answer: 801.40 nm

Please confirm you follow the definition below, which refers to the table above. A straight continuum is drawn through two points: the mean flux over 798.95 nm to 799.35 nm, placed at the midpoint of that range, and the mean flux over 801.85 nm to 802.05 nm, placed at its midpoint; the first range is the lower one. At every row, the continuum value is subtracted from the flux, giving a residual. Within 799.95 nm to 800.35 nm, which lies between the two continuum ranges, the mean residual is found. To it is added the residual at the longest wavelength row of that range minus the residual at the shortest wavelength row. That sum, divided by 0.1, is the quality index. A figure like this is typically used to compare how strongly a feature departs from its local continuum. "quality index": 12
